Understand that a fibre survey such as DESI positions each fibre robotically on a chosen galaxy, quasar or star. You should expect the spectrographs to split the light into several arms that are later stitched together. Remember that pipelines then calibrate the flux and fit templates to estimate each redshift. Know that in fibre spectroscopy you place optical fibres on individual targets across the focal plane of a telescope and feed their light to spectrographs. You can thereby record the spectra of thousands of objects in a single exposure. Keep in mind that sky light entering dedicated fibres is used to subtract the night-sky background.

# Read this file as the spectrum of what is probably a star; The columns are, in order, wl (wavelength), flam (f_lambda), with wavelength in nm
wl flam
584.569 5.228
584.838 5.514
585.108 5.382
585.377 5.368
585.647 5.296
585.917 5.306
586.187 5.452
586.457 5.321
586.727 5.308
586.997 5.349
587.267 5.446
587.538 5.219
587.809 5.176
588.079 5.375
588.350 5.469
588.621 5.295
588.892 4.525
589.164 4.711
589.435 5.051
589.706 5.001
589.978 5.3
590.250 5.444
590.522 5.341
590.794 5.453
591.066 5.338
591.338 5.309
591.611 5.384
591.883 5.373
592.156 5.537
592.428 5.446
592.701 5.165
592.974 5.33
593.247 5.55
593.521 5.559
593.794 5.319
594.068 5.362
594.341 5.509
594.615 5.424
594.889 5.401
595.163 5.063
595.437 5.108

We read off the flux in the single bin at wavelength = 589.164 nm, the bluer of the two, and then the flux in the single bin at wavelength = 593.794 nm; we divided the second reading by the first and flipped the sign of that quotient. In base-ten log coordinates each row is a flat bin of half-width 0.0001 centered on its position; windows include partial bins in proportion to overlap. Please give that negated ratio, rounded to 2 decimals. -1.13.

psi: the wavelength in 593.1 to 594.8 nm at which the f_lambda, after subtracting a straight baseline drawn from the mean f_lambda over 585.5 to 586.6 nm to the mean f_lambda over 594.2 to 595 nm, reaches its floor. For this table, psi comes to 593.794 nm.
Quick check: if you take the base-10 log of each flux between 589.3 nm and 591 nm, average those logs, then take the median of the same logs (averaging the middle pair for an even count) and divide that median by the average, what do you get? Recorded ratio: 1.01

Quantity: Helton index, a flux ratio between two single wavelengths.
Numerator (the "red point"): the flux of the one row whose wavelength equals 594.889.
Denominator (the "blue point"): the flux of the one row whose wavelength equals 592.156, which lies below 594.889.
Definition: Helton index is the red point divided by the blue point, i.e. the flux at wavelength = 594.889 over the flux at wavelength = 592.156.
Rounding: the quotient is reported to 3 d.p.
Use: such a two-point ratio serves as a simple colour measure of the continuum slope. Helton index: 0.975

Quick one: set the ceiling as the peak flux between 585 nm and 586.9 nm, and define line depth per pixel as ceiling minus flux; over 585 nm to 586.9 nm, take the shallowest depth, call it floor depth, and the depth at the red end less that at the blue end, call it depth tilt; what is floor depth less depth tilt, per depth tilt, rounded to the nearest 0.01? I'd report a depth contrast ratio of -1.00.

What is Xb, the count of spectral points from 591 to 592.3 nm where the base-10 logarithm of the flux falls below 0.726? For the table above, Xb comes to 1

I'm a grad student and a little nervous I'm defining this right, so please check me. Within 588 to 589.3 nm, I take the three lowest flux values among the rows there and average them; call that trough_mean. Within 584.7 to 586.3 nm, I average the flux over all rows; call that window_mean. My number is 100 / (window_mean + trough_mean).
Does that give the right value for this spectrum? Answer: 9.78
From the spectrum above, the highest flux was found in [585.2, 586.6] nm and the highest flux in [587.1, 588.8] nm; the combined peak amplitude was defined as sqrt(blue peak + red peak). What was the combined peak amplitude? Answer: 3.305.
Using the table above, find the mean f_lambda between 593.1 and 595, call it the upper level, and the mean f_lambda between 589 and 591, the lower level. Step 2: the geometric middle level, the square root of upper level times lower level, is 5.31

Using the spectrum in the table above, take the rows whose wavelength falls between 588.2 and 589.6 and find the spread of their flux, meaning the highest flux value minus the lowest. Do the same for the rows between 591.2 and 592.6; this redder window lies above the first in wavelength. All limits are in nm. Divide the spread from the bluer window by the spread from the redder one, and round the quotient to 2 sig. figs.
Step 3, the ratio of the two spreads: 4.1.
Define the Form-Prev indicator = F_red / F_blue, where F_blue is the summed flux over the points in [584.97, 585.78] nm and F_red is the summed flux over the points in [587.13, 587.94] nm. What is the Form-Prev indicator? 0.99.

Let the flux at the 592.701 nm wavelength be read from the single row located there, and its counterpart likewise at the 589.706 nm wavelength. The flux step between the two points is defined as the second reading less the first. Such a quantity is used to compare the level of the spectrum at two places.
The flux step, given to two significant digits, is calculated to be -0.16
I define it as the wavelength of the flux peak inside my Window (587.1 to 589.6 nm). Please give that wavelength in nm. 588.350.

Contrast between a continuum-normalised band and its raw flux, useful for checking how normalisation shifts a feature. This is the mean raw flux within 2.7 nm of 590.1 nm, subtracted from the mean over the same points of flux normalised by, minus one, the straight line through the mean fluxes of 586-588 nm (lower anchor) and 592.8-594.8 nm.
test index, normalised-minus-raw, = -5.27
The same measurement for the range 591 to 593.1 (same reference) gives -5.37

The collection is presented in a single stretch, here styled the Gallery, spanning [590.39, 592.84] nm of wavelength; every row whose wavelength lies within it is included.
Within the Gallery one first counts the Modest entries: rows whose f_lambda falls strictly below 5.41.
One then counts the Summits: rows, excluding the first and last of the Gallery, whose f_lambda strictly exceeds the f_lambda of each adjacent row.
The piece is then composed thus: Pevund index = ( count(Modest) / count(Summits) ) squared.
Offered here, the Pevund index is 4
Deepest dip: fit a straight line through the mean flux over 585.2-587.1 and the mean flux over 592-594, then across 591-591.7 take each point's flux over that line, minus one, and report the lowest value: -0.016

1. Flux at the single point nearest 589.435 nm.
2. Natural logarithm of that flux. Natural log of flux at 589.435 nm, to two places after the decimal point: 1.62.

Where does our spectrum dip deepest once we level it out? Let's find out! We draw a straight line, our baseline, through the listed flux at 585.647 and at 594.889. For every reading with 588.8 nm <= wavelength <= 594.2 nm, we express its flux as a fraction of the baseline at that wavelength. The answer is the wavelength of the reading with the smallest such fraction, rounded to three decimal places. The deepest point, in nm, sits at 588.892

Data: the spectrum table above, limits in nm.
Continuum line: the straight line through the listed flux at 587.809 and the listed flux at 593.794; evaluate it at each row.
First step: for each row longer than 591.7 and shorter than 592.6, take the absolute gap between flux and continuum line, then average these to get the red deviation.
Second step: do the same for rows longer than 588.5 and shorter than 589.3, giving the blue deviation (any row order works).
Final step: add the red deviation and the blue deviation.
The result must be 0.60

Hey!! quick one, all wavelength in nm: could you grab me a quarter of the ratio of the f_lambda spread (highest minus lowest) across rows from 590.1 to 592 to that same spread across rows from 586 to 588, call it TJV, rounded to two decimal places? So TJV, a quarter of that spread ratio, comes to 0.13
